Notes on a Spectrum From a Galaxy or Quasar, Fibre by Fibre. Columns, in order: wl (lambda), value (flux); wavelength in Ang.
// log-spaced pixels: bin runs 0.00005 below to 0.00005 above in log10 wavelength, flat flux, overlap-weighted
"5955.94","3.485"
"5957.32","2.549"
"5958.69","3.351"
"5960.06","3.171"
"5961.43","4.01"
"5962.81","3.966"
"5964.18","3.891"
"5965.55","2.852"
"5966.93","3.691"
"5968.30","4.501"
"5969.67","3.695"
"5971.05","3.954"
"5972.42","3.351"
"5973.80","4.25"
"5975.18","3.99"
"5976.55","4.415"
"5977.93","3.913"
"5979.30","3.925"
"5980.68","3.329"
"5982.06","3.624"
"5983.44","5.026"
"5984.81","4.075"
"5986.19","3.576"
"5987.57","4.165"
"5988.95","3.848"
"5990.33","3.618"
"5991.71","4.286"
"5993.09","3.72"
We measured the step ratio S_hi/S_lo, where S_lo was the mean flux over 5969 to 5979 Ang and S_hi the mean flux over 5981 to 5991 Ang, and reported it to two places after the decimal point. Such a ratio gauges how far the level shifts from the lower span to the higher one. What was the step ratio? 1.01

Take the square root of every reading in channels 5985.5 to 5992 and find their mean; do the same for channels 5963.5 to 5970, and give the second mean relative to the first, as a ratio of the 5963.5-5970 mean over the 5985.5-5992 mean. 0.98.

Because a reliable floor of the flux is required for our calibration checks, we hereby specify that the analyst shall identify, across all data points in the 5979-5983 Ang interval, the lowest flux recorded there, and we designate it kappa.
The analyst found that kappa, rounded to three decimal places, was 3.329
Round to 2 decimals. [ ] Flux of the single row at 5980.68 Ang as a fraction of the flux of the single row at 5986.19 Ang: 0.93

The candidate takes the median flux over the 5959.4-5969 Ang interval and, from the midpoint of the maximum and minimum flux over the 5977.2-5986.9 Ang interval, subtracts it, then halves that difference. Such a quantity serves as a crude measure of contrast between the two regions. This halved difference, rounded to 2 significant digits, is 0.14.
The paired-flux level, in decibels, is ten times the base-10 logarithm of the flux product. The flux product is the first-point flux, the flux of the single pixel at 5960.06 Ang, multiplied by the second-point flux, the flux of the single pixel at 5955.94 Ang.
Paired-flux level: 10.4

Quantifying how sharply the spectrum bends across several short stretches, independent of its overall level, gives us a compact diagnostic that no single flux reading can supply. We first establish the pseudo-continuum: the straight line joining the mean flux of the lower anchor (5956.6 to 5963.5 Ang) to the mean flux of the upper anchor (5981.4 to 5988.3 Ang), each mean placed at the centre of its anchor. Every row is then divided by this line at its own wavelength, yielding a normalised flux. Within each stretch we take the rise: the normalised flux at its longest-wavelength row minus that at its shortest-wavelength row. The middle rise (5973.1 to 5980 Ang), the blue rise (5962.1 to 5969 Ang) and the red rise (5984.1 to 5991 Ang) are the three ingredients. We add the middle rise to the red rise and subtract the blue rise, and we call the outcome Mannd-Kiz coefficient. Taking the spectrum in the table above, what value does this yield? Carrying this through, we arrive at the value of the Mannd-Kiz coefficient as -0.37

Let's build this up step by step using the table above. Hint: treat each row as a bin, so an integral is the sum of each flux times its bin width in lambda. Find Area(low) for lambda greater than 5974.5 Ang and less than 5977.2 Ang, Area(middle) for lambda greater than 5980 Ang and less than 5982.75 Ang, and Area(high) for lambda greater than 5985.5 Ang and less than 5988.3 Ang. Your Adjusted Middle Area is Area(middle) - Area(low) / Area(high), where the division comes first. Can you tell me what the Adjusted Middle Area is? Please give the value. 8.5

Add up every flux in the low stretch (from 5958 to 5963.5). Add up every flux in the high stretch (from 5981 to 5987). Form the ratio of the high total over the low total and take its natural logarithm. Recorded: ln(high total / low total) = 0.12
